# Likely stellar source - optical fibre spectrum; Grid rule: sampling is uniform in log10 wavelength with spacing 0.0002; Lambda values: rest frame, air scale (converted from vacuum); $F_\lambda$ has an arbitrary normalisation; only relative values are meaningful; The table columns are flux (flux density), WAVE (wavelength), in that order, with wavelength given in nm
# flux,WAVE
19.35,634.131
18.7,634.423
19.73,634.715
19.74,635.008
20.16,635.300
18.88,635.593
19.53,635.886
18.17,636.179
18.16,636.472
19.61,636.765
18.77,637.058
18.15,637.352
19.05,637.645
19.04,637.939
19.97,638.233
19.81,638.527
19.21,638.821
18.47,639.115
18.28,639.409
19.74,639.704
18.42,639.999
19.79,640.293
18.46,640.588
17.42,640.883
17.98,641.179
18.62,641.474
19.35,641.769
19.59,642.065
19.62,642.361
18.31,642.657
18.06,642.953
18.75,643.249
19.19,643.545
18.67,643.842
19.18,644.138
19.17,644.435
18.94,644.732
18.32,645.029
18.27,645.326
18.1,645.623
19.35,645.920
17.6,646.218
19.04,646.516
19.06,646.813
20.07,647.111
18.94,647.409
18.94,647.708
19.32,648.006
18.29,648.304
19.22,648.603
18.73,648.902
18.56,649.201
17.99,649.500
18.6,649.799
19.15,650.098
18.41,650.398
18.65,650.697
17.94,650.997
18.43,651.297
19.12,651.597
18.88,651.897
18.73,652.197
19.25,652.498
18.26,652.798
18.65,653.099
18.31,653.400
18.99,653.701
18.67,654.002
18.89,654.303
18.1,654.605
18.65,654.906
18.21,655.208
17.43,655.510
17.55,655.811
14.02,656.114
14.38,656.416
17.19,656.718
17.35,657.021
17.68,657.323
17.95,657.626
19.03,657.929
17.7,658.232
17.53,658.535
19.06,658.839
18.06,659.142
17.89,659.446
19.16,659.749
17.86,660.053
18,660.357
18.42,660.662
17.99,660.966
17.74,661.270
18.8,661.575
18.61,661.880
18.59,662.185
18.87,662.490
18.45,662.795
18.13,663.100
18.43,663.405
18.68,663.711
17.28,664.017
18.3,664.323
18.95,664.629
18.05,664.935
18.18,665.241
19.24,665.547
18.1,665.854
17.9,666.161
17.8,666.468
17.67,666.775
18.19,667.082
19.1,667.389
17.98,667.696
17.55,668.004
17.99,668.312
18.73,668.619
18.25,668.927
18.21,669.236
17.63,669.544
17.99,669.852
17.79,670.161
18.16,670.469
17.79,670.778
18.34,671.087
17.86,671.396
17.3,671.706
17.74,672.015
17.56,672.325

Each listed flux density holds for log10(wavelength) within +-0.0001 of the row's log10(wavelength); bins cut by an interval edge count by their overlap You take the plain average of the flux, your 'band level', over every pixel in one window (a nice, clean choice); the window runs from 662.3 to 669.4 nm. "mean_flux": 18.3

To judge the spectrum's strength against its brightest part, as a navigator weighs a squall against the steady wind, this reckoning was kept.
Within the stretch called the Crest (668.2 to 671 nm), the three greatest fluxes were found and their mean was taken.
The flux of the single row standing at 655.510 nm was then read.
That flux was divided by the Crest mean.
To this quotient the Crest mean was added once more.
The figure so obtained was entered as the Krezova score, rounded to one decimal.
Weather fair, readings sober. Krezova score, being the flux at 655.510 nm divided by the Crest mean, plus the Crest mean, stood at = 19.3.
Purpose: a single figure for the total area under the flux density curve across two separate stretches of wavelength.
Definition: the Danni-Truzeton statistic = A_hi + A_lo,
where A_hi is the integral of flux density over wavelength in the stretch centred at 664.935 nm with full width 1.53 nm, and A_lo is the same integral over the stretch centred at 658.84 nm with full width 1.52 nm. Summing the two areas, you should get 55.8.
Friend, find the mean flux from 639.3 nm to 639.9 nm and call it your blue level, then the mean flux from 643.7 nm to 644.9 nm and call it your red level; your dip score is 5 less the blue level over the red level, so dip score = 4.00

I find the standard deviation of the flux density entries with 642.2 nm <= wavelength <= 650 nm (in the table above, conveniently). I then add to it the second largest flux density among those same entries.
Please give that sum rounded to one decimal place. 20.2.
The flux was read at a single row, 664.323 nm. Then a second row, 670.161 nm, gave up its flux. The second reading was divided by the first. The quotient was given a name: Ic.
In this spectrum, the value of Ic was 0.97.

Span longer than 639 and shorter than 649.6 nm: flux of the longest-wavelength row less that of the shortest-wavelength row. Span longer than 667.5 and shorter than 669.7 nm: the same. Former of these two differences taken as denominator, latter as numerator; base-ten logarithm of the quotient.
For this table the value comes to -0.14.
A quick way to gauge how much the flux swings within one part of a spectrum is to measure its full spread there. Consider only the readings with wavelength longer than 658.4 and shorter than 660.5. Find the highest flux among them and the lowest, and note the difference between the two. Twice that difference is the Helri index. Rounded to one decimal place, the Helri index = 3.3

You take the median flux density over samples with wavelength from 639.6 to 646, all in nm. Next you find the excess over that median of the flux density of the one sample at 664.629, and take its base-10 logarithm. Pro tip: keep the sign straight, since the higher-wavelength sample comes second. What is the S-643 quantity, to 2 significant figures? -0.62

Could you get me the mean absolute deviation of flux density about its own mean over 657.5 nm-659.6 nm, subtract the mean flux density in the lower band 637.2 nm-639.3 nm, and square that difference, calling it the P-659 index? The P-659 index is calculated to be 346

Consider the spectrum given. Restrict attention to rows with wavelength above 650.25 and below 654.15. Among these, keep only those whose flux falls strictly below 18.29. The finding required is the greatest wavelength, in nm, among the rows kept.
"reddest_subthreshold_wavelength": 652.798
